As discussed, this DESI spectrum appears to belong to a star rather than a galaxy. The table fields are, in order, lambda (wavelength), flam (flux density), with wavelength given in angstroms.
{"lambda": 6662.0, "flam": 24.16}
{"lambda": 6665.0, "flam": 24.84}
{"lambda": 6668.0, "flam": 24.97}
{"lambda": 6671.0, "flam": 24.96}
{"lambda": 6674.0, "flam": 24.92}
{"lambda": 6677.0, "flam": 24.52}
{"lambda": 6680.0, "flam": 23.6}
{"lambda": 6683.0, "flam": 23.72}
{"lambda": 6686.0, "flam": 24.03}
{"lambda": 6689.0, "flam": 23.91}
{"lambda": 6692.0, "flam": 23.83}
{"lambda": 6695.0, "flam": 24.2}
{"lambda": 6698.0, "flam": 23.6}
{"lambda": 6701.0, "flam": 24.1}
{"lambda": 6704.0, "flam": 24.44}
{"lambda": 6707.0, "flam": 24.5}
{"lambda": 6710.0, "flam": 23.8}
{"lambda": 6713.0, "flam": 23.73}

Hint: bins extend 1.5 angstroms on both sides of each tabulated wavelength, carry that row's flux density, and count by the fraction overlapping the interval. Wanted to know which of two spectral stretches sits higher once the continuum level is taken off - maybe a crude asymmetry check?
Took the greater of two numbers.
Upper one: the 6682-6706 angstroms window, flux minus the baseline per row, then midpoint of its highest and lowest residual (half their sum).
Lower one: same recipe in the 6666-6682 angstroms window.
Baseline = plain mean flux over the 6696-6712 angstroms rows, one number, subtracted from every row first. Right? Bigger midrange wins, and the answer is 0.20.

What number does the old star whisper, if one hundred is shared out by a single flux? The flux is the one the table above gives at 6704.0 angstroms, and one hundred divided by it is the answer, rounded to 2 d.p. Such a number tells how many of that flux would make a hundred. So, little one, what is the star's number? 4.09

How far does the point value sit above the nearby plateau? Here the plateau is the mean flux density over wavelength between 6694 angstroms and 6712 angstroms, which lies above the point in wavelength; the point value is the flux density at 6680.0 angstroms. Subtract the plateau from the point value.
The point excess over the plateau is -0.5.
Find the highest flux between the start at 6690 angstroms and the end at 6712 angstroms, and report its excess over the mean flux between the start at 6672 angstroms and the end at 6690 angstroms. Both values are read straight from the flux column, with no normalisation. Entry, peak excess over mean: 0.4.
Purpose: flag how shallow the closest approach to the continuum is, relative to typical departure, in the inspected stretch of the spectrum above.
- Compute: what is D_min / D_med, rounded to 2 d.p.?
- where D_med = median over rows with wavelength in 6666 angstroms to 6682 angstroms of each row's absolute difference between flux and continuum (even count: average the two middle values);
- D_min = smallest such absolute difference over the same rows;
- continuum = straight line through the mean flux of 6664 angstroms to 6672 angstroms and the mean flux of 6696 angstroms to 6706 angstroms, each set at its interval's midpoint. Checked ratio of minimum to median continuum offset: 0.30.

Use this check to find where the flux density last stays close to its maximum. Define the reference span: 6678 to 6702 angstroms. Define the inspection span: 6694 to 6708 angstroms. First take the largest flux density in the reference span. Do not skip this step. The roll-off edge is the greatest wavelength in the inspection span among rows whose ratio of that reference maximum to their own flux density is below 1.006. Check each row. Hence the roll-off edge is 6707.0 angstroms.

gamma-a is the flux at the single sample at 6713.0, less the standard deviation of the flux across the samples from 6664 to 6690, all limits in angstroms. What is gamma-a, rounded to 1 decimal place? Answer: 23.2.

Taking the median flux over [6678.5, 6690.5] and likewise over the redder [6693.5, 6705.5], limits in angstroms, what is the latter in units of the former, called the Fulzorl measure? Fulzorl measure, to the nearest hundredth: 1.01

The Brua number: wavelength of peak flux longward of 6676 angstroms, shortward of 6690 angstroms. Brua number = 6677.0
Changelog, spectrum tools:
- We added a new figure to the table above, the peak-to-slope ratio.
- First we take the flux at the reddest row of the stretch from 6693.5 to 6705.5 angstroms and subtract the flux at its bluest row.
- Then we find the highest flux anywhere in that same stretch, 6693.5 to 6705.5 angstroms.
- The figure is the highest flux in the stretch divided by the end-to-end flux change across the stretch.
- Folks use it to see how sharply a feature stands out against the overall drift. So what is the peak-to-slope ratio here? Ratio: 102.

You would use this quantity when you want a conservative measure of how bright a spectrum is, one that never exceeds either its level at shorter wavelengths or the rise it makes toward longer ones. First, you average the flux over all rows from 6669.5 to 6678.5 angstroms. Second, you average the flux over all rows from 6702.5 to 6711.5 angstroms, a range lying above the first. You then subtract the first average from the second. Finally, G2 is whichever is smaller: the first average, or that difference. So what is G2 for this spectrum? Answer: -0.6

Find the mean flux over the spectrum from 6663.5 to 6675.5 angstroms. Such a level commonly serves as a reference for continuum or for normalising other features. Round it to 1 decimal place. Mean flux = 24.9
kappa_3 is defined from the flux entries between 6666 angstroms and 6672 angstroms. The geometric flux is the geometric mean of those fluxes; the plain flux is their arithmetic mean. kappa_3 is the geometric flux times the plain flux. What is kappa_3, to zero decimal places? 623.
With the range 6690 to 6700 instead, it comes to 570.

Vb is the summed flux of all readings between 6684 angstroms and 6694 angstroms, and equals 71.8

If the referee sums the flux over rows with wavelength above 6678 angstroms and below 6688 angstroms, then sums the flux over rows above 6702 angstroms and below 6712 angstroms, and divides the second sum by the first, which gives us 1.02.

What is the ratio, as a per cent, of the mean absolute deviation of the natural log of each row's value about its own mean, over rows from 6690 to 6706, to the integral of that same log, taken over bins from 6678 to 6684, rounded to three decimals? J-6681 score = 0.056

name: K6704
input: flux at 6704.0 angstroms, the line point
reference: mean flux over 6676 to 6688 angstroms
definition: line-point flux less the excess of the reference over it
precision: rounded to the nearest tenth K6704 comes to 24.9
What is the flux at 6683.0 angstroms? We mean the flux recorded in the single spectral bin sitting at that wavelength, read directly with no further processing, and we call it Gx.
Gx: 23.72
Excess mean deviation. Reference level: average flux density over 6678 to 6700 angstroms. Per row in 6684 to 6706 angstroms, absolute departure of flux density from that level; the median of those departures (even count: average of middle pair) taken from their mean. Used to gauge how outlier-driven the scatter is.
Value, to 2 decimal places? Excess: 0.01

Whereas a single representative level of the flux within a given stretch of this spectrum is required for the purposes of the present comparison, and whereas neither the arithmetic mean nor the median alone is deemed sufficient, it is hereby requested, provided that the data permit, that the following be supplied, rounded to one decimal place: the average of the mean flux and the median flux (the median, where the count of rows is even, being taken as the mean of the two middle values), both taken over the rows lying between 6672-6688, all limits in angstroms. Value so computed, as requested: 24.1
